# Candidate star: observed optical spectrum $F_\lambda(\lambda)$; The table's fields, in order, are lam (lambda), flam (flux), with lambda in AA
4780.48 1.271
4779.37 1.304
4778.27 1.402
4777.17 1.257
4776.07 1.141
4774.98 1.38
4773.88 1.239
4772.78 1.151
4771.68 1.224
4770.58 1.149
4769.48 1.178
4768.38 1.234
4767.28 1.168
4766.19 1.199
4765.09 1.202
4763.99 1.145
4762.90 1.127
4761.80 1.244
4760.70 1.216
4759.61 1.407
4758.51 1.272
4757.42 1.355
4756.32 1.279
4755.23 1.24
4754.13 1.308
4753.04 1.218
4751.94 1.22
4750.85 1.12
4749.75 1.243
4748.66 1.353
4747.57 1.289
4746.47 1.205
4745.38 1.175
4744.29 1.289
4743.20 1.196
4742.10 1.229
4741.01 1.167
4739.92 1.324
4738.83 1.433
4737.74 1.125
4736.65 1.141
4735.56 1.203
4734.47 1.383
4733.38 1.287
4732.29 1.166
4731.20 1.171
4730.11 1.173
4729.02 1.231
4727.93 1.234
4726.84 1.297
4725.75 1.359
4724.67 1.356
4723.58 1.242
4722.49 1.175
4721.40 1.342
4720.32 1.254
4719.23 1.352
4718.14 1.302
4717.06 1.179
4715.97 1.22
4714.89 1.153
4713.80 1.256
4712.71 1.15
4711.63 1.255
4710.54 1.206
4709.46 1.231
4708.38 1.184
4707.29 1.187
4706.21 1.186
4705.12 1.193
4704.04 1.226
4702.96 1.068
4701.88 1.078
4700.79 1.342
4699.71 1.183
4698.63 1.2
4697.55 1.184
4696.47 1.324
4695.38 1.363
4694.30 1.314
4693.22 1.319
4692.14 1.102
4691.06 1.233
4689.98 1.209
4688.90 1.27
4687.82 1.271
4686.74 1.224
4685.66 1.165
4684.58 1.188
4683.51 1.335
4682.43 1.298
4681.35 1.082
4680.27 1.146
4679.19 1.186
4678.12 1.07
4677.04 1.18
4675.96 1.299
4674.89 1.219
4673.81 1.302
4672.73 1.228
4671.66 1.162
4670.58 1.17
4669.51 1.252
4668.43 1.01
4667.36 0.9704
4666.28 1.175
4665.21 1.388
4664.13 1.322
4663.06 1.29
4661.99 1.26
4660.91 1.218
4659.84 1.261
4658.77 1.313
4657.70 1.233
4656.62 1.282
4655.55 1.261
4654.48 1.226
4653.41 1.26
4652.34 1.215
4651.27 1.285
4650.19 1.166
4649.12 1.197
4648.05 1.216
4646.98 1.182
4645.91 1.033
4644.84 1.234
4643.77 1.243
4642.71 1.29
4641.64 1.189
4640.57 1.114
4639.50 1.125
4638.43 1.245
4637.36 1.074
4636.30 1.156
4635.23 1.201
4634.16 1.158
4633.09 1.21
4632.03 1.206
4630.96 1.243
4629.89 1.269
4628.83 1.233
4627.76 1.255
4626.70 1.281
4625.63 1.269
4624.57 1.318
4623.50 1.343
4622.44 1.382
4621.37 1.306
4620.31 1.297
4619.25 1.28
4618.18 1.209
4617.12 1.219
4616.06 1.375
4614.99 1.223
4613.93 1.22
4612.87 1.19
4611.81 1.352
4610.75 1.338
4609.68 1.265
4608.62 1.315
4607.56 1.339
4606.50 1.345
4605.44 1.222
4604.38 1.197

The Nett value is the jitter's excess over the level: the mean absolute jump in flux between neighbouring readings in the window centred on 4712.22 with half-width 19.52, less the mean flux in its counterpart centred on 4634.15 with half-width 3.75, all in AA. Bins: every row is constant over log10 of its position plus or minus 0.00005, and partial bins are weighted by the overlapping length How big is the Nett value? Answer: -1.11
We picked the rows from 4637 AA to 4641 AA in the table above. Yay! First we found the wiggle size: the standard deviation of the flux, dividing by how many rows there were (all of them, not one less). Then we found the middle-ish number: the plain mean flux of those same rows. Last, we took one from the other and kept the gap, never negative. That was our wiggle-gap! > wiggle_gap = 1.08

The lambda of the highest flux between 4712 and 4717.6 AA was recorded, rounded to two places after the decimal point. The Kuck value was 4713.80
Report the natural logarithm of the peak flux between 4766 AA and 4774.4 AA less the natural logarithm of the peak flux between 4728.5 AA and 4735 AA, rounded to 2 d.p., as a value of -0.11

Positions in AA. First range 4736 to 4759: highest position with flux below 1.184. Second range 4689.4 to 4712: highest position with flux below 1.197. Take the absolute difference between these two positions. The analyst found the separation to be 42.5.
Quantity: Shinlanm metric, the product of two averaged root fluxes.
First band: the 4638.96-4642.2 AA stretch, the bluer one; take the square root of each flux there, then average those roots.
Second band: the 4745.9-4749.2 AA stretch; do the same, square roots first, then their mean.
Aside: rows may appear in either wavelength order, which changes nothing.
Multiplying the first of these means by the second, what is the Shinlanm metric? 1.21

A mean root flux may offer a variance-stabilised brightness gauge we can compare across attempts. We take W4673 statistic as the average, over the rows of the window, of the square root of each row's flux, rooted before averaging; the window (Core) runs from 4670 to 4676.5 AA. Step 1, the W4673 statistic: 1.11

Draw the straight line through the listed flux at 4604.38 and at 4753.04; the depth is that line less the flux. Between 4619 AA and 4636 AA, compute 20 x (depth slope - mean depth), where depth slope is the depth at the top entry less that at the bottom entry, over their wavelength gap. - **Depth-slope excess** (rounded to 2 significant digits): 1.4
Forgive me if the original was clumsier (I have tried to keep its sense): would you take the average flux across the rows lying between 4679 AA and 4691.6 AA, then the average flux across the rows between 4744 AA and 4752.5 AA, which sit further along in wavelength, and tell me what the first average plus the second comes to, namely 2.45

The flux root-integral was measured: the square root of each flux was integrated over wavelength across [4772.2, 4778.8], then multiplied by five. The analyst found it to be 37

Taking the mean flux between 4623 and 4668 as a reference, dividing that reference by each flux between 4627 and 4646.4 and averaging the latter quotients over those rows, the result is 1.03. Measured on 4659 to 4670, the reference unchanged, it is 1.02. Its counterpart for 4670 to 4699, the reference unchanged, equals 1.00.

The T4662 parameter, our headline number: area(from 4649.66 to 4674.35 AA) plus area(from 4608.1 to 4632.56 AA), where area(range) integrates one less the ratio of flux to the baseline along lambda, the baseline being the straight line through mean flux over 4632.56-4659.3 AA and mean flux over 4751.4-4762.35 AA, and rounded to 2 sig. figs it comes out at -2.1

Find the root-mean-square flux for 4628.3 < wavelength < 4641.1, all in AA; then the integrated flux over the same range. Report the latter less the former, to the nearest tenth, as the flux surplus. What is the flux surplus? 14.0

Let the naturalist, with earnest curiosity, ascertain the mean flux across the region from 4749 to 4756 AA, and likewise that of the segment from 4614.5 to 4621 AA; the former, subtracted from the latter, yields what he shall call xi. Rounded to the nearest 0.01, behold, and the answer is 0.04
